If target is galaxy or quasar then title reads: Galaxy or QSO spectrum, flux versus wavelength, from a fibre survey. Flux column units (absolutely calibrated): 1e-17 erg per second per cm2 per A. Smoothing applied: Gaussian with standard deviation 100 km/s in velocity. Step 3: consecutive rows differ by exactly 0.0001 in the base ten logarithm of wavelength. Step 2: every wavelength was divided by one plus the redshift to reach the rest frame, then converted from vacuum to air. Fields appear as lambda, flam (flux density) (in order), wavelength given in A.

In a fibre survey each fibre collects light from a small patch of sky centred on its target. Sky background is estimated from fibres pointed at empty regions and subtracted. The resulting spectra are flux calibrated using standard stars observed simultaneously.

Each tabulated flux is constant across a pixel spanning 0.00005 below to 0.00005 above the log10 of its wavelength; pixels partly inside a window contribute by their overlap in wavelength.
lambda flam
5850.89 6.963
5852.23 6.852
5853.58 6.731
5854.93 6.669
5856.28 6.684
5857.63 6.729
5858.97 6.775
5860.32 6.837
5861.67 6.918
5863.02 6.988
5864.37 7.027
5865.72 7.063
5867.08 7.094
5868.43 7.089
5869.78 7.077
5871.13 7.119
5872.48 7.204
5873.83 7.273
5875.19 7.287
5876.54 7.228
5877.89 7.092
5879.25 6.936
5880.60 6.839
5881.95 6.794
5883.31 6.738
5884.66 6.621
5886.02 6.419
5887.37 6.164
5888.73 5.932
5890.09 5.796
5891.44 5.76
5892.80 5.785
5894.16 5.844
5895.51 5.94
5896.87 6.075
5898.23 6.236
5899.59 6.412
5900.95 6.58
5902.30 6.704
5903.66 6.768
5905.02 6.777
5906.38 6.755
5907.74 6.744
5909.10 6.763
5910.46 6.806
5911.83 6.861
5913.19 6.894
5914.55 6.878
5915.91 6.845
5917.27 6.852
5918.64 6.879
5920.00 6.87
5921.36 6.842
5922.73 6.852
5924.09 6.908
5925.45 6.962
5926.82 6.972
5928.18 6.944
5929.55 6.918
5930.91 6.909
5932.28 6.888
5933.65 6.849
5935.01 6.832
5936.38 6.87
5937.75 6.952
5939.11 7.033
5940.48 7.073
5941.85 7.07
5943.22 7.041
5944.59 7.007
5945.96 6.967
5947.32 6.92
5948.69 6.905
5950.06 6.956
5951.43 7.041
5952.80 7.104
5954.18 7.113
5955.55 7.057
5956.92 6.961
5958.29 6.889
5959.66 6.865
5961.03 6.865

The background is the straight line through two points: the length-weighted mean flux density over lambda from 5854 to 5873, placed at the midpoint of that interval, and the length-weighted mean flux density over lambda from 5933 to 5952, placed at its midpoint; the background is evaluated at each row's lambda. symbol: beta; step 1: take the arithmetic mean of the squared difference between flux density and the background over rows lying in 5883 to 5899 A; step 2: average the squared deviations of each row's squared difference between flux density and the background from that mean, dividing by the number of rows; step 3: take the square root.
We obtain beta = 0.48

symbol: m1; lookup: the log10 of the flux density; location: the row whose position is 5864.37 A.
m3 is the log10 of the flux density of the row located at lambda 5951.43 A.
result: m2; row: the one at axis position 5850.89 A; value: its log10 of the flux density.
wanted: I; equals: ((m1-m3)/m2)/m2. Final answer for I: -0.001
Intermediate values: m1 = 0.847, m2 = 0.8428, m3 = 0.848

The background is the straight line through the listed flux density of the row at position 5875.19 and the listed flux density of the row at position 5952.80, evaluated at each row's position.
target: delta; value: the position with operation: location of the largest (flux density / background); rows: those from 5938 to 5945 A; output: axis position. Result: 5941.85 A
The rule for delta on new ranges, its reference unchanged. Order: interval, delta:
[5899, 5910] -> 5905.02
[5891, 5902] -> 5900.95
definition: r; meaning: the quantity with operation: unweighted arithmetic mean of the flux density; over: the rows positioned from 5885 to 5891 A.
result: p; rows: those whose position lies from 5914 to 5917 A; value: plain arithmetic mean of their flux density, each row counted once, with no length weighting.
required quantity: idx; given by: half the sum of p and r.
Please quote 6.47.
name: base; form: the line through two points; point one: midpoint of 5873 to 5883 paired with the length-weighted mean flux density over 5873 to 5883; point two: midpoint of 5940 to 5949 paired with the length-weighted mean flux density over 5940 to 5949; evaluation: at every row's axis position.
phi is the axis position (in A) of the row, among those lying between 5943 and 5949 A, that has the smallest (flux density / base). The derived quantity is 5948.69 A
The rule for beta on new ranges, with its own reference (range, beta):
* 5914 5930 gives 0.01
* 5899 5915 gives 0.08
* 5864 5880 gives 0.04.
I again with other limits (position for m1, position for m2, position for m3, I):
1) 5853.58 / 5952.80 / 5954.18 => -0.033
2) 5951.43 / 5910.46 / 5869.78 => -0.003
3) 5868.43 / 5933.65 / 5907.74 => 0.031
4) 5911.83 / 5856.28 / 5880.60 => 0.002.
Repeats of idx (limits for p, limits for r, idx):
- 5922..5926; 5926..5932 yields 6.92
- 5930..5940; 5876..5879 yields 7.03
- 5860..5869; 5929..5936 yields 6.94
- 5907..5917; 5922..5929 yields 6.88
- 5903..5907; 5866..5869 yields 6.93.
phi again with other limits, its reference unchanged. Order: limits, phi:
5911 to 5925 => 5915.91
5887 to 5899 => 5891.44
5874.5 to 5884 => 5883.31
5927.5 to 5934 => 5933.65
